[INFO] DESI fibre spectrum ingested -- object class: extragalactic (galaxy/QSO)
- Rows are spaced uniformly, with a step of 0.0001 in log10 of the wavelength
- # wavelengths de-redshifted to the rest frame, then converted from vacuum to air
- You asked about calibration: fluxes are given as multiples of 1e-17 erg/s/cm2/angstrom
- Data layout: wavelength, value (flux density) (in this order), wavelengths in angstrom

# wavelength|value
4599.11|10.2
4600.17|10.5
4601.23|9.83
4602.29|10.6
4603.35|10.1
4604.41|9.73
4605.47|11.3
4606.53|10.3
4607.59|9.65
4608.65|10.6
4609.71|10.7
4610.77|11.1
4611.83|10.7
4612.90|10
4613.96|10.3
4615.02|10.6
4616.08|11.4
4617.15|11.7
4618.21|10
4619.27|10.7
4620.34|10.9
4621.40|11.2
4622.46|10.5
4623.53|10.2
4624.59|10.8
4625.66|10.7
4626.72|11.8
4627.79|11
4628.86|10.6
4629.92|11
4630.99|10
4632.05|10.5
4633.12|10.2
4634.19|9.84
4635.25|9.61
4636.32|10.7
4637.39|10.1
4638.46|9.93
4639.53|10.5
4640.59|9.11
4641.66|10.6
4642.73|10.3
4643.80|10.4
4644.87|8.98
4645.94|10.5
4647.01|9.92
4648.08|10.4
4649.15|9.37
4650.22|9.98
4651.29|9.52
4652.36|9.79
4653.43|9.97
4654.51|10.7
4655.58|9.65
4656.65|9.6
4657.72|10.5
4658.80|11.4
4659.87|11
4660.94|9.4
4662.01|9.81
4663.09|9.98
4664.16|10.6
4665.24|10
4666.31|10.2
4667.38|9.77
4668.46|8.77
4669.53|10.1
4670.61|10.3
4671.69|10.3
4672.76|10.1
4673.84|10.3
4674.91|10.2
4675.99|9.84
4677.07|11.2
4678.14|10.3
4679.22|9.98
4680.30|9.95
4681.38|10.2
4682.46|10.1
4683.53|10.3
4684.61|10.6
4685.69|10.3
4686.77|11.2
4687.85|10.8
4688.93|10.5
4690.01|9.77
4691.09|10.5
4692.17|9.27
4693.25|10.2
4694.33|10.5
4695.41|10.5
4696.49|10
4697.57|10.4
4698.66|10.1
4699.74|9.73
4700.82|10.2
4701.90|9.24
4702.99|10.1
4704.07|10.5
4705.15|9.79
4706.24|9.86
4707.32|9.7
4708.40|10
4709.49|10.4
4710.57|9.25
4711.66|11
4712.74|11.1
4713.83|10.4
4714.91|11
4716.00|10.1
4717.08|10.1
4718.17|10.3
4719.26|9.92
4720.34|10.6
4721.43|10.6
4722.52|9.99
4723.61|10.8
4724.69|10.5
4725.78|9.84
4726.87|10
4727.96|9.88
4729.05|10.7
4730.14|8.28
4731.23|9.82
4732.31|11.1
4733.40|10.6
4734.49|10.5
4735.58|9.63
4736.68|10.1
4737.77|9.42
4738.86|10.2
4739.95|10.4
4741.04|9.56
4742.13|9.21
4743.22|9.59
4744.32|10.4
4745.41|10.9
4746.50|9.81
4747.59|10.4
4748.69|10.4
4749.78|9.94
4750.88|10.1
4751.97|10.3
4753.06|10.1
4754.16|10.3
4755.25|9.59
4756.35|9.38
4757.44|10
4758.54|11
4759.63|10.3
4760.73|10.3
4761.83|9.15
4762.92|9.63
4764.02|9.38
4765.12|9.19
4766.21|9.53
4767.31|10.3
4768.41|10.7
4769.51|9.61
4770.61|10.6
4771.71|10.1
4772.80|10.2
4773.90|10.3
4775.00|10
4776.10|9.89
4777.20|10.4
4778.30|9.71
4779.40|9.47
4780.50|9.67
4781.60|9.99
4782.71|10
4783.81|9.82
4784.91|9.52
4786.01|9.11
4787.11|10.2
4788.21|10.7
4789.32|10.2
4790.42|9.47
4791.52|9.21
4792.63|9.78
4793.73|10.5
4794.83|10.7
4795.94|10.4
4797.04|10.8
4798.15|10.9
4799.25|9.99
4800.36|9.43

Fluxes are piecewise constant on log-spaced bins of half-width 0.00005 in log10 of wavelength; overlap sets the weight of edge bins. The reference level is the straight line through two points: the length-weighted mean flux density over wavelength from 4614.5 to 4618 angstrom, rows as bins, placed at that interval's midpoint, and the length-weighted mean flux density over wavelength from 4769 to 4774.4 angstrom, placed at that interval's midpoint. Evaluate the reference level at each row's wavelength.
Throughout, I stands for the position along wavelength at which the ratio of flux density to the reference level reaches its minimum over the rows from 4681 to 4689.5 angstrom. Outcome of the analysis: 4682.46 angstrom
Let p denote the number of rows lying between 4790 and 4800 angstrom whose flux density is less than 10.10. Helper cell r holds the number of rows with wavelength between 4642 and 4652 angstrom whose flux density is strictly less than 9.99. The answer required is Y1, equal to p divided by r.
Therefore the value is 0.8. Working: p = 4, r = 5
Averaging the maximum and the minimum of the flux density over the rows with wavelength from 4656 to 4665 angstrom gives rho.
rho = 10.40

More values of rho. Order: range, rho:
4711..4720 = 10.51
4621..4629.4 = 11.00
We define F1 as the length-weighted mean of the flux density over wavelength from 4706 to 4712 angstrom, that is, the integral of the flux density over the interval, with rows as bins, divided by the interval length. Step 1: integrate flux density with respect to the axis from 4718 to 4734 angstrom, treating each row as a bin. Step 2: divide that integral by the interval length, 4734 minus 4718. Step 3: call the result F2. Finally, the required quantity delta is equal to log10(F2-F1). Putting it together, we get -0.7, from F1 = 10.0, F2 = 10.2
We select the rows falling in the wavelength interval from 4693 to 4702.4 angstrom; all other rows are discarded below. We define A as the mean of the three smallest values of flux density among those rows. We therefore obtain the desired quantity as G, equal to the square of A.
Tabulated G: 93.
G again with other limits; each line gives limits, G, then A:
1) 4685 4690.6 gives 104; 10.2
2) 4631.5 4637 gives 98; 9.9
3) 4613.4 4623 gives 105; 10.3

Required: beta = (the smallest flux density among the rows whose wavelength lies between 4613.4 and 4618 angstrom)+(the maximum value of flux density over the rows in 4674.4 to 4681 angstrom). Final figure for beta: 21.50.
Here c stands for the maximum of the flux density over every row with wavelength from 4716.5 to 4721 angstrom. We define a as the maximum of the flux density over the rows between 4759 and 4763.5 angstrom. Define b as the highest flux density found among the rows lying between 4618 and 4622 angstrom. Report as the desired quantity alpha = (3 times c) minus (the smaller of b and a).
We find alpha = 21.5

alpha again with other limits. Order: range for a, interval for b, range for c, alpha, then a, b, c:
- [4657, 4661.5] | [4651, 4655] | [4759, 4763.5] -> 20.2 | 11.4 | 10.7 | 10.3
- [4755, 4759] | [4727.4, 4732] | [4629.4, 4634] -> 22.3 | 11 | 10.7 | 11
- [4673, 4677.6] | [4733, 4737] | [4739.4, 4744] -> 20.6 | 11.2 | 10.6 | 10.4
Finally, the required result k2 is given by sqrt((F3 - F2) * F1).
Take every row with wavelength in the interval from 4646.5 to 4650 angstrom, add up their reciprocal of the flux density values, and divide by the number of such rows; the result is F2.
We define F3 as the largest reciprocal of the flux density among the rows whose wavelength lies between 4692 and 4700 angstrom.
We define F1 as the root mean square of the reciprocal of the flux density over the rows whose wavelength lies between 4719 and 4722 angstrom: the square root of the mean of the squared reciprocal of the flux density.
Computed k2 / 0.025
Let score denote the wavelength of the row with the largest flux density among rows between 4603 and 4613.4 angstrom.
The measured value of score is 4605.47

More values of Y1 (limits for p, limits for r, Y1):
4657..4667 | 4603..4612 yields 2.0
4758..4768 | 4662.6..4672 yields 1.7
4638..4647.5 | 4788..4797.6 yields 1.3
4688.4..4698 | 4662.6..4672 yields 1.0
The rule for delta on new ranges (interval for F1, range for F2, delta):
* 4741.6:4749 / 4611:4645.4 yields -0.4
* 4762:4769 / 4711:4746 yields -0.4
